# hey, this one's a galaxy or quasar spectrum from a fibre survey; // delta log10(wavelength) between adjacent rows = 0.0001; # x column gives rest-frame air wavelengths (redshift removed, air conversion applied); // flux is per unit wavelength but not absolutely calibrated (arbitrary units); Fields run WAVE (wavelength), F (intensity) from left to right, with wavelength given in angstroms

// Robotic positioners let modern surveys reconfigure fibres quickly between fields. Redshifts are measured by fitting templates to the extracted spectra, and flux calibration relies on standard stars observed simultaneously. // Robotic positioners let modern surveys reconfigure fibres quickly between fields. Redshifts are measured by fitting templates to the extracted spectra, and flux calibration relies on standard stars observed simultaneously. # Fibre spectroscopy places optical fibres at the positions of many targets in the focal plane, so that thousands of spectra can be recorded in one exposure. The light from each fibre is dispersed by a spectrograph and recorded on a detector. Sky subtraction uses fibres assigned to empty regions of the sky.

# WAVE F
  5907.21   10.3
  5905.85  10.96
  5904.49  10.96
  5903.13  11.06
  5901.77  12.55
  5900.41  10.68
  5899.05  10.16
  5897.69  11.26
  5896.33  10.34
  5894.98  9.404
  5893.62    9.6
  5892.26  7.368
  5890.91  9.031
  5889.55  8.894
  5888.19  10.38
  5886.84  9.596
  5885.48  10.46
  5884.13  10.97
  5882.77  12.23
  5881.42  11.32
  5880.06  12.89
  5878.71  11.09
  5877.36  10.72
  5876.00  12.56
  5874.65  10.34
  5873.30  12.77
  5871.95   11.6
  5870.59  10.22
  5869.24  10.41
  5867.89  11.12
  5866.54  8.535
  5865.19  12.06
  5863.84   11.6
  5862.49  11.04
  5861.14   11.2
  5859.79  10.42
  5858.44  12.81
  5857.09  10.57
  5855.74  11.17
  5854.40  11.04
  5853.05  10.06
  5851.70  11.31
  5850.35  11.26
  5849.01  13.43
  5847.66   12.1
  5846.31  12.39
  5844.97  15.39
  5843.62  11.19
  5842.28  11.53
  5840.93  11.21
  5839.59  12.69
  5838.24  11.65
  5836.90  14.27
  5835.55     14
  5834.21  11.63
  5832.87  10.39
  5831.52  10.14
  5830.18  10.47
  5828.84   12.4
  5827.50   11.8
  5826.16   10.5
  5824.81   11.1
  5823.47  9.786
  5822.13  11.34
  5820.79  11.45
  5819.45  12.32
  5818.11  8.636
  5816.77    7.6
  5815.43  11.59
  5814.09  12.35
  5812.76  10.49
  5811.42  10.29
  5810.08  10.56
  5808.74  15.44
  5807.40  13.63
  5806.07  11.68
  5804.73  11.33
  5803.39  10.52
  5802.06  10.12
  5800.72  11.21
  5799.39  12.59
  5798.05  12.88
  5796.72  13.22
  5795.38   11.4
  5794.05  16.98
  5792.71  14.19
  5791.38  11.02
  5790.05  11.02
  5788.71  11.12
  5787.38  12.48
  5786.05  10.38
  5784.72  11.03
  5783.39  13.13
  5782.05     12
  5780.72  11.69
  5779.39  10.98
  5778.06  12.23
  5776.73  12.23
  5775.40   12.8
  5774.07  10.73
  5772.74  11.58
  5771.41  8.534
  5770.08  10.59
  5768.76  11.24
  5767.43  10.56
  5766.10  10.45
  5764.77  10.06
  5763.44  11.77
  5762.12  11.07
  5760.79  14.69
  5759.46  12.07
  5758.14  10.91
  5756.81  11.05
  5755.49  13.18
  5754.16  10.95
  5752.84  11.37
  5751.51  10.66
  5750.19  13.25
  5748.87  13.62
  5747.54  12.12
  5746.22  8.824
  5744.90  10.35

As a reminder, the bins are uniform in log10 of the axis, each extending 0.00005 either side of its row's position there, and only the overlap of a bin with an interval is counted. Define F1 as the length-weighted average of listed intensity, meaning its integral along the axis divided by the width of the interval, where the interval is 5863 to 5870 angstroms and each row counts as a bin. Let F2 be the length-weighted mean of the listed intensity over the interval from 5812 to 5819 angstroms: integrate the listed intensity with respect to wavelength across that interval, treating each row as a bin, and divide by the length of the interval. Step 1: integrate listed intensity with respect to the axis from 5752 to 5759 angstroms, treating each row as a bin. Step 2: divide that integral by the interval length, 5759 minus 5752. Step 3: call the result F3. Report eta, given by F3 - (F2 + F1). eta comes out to -9.5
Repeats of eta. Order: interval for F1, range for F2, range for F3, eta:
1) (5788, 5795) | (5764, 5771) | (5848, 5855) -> -11.9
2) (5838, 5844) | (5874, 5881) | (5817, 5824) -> -12.7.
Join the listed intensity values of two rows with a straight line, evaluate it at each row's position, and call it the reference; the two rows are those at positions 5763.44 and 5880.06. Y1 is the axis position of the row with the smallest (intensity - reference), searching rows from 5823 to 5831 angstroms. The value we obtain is 5823.47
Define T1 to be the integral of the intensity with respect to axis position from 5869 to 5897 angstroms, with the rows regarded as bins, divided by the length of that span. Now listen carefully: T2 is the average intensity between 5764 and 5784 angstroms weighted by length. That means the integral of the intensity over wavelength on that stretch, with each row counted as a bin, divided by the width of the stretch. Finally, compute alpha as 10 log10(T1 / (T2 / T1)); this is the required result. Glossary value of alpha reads 10.0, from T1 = 10.6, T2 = 11.2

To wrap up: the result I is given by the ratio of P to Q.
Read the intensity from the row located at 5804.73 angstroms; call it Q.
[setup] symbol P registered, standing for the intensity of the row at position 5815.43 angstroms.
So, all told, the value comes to 1.02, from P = 11.59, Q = 11.33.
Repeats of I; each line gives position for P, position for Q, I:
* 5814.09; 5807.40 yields 0.91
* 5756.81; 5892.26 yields 1.50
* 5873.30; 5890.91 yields 1.41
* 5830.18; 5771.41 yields 1.23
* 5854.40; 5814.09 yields 0.89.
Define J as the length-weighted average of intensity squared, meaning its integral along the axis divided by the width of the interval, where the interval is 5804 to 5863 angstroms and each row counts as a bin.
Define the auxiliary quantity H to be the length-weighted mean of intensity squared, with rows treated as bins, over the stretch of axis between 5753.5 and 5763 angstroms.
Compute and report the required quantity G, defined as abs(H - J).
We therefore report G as 10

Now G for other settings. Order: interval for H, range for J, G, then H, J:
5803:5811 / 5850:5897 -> 35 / 152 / 117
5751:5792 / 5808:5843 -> 1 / 131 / 132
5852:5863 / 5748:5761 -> 25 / 123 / 148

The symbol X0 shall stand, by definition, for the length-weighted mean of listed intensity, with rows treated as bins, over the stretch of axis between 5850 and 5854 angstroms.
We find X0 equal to 10.8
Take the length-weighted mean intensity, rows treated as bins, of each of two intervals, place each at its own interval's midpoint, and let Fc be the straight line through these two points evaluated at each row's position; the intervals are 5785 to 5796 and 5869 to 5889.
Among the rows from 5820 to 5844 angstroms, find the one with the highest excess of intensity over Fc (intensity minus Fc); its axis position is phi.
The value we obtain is 5836.90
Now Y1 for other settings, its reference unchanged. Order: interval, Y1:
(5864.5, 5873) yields 5866.54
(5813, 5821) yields 5816.77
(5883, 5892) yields 5889.55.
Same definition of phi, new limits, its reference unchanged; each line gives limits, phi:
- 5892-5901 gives 5897.69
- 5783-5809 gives 5794.05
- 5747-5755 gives 5748.87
